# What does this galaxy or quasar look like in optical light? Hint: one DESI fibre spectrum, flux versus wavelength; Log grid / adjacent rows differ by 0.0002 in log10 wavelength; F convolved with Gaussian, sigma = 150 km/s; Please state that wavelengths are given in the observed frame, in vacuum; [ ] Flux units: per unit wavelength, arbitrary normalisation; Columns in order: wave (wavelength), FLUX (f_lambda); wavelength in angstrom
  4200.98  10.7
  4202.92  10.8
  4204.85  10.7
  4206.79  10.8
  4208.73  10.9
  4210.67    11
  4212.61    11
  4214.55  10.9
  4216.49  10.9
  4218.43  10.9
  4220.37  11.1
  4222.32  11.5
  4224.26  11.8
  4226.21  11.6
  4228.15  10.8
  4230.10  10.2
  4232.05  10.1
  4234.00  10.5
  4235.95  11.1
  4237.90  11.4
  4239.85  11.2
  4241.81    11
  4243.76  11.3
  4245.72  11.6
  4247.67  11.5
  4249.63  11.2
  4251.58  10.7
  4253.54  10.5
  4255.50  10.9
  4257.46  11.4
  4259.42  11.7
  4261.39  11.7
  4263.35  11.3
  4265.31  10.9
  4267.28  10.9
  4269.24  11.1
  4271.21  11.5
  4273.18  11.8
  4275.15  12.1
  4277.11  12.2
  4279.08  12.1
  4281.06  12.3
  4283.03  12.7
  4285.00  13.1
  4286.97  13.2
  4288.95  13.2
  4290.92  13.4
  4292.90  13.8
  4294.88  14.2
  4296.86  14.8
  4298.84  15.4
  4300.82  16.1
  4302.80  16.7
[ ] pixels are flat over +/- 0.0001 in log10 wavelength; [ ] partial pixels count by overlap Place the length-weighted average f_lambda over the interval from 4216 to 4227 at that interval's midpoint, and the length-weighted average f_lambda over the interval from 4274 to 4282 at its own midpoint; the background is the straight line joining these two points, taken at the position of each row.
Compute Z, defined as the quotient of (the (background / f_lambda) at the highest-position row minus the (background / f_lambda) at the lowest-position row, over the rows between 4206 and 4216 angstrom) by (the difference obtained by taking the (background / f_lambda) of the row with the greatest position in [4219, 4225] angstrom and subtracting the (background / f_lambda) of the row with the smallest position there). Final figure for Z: 0.0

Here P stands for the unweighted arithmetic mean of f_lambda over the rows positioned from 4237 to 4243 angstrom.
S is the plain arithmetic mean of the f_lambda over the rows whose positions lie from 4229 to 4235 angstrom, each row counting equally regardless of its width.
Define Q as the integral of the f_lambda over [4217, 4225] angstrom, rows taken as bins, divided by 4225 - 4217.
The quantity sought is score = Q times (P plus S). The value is 242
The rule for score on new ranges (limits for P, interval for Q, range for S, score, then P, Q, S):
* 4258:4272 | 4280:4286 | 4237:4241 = 287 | 11.3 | 12.7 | 11.3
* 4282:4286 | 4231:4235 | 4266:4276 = 251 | 12.9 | 10.3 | 11.5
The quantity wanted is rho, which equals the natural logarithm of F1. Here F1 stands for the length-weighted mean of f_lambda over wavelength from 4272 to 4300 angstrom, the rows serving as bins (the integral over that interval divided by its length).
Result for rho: 2.58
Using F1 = 13.2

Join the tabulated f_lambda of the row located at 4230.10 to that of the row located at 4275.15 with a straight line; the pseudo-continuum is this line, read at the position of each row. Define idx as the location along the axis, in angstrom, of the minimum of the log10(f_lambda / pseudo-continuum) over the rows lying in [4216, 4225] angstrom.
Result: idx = 4218.43 angstrom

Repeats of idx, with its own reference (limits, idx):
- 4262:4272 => 4267.28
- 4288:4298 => 4288.95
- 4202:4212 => 4204.85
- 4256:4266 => 4265.31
